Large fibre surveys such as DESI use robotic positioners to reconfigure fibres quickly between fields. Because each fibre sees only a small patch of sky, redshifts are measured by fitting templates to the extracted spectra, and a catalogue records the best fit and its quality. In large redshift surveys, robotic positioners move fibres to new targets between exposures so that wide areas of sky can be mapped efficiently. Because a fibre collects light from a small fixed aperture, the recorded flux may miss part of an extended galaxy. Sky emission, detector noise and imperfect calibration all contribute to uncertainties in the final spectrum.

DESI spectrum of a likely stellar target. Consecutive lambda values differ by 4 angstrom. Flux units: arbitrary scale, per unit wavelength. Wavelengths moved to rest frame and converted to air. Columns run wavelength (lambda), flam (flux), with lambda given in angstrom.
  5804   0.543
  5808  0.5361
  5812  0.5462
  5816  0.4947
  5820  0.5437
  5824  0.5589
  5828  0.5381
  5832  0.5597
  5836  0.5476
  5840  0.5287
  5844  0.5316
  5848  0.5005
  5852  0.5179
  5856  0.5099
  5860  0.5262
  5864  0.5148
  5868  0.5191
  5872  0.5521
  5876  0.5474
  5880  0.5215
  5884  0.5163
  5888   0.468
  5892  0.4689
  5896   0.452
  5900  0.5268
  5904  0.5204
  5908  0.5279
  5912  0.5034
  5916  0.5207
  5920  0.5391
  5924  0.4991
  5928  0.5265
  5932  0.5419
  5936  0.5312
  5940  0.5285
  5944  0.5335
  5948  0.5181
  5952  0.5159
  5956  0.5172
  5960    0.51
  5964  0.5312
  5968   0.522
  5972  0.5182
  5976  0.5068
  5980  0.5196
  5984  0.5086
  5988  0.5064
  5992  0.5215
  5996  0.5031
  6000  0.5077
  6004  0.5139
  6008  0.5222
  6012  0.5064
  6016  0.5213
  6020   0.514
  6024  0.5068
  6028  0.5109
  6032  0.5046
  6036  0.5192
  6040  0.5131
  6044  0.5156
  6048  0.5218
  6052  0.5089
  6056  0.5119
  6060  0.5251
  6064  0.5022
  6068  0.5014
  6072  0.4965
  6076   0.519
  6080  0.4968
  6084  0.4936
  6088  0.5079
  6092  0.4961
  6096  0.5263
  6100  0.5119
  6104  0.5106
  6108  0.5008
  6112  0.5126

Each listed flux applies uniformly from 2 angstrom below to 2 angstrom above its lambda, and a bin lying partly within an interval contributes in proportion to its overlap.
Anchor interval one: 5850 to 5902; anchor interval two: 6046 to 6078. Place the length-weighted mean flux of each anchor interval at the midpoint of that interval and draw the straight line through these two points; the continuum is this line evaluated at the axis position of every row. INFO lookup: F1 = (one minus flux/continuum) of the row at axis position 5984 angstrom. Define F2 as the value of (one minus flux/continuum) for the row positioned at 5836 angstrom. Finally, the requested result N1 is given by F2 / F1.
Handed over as -16.4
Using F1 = 0.00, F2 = -0.072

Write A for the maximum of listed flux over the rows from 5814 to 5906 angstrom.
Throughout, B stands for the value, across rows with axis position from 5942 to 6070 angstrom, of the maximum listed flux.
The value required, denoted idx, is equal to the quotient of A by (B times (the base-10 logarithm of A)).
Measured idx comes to -4.2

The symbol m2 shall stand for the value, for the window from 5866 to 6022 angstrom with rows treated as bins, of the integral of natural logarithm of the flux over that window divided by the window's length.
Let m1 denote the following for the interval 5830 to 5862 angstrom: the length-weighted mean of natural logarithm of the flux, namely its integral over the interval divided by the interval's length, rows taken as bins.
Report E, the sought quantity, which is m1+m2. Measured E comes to -1.30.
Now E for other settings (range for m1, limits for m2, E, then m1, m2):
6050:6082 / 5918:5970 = -1.32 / -0.68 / -0.646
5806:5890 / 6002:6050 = -1.31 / -0.64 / -0.665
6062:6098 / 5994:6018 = -1.35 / -0.68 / -0.669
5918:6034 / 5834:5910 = -1.32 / -0.66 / -0.664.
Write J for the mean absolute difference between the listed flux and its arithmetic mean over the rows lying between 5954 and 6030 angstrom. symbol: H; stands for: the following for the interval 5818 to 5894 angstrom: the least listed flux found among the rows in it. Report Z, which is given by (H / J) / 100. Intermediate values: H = 0.468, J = 0.006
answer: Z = 0.74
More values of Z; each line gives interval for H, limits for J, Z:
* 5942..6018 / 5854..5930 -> 0.26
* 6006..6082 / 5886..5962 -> 0.27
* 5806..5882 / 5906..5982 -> 0.54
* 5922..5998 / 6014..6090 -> 0.66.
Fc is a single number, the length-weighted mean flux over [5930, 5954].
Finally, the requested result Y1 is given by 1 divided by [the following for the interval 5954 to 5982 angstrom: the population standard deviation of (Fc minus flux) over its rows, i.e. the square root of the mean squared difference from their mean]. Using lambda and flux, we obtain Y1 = 135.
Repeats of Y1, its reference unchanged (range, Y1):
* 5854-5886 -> 69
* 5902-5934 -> 70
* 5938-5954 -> 138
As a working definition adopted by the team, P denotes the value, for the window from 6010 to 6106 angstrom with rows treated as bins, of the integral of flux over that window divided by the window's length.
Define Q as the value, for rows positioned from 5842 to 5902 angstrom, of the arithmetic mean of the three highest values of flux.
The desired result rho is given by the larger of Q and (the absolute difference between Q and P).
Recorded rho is 0.544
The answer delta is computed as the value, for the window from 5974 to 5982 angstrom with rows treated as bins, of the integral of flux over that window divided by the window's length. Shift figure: 0.513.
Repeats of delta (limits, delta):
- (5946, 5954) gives 0.517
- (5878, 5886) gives 0.519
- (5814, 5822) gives 0.519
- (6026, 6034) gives 0.508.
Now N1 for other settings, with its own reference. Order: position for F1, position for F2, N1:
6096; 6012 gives -0.3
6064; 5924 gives 1.4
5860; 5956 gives 0.4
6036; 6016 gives 1.3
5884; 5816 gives -3.0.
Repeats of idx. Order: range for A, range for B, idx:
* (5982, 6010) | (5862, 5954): -3.4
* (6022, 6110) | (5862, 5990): -3.4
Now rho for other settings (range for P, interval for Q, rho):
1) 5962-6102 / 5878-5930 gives 0.531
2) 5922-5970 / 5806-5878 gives 0.557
